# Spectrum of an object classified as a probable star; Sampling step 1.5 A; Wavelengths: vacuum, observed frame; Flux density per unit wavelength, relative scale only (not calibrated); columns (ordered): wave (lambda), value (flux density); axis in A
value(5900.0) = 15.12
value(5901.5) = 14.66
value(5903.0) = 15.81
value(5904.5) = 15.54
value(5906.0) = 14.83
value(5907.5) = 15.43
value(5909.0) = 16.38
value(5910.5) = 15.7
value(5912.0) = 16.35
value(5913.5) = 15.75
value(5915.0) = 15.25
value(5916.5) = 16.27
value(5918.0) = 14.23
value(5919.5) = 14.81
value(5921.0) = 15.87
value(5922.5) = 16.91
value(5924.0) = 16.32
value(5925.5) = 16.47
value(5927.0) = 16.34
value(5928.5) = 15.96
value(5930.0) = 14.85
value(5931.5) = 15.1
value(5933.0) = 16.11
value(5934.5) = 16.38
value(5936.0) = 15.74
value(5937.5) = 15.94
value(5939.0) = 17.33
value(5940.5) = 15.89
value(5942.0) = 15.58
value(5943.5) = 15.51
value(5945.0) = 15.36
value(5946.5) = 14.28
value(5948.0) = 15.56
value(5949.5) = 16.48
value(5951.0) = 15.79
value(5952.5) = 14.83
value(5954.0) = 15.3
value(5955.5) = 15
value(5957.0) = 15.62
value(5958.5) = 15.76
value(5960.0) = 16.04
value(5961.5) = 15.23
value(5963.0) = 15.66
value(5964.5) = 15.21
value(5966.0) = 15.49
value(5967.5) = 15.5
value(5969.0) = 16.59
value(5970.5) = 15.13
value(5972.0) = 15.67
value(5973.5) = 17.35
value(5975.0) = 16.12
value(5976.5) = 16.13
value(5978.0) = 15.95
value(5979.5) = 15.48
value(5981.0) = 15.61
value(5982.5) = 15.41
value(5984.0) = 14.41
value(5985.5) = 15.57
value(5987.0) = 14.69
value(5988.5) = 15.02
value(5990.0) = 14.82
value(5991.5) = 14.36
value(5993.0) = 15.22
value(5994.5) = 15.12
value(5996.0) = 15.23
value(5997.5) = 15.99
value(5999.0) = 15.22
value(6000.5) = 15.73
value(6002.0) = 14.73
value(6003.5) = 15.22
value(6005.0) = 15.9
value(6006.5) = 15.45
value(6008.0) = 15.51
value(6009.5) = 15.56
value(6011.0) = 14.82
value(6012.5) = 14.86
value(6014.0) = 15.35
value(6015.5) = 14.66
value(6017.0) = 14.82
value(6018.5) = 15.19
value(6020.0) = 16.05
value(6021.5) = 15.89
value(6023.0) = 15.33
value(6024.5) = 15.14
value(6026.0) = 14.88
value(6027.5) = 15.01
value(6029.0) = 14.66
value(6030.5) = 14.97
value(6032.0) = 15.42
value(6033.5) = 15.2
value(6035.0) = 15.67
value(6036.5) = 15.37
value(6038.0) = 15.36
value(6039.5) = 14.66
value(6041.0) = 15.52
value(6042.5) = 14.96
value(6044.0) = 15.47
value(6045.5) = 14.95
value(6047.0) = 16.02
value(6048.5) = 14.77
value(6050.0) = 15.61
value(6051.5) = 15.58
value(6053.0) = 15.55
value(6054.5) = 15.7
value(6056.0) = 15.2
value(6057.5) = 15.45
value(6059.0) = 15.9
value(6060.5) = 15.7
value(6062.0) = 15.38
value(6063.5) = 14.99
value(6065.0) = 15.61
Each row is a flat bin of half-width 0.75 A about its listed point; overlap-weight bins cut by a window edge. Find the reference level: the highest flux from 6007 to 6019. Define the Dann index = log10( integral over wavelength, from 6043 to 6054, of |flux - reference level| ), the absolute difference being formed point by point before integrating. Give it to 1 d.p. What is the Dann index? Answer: 0.5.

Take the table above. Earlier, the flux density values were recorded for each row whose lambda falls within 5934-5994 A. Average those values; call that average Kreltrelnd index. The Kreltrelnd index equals 15.6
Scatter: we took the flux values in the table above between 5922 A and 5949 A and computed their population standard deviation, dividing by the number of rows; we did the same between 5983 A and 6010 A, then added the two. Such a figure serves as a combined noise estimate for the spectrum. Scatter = 1.17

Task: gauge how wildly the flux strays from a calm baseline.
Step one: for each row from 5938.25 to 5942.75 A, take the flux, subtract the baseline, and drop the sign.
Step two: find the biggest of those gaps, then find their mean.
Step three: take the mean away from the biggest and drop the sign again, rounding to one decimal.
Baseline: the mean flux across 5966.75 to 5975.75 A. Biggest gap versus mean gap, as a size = 0.6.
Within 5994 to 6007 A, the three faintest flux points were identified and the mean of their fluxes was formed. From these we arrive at 15.0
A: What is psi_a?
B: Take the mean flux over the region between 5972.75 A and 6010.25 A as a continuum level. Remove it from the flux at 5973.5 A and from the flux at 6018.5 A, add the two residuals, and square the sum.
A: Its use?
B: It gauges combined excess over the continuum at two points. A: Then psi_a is 2.8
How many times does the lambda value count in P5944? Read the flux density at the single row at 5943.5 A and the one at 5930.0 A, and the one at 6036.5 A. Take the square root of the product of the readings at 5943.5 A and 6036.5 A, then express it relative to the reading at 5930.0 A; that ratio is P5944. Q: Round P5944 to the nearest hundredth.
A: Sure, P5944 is 1.04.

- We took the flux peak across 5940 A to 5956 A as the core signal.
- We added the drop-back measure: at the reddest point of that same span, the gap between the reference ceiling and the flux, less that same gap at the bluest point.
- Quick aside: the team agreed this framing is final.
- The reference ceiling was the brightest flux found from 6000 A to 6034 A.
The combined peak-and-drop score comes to 17.4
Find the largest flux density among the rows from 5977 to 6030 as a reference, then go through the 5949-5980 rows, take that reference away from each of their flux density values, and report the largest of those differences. 1.3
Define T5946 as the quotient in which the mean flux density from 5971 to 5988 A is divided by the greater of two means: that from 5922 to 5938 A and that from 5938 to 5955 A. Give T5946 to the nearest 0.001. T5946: 0.979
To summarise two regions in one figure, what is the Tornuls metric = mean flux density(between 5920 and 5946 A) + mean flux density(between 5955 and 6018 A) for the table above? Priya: 31.4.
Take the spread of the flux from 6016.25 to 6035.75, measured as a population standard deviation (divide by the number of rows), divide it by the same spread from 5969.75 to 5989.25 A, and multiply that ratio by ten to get 5.6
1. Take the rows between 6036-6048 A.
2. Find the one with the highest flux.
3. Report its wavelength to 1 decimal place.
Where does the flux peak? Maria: 6047.0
